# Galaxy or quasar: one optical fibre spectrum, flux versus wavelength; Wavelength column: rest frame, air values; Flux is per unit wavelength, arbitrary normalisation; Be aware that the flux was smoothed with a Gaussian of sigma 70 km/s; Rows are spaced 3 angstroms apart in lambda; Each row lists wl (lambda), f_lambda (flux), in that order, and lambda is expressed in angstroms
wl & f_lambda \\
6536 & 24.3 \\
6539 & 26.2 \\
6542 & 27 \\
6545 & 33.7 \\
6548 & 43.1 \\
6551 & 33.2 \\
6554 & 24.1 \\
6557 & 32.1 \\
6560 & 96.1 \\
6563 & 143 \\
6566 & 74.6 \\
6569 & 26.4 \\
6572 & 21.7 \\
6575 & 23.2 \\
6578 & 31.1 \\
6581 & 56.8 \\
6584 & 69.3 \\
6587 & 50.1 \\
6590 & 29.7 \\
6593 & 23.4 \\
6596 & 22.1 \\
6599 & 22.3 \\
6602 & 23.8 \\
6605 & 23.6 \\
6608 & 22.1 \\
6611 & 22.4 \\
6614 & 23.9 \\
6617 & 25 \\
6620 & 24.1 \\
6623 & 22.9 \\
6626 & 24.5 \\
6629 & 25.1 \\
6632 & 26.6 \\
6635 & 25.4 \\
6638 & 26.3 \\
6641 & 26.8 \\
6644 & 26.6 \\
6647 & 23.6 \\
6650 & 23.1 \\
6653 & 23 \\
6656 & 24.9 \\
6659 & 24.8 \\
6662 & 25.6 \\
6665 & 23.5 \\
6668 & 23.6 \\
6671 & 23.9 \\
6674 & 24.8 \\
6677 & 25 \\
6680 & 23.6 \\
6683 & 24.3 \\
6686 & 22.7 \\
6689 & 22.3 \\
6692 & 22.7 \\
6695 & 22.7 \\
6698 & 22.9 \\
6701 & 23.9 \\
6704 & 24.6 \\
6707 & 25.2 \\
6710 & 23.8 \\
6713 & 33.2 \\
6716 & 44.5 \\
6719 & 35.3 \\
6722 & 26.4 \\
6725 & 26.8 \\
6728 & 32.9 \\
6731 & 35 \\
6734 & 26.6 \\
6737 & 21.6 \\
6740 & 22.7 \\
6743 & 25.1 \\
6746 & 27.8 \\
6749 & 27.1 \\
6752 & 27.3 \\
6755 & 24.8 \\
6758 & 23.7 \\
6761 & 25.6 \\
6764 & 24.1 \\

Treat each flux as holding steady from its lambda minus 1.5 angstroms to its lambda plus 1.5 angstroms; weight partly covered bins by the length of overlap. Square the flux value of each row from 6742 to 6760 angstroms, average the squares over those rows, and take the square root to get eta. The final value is 26.0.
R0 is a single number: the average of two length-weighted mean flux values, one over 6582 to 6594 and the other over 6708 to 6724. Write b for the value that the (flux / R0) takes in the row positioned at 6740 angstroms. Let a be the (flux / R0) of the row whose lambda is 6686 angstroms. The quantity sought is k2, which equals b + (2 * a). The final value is 1.77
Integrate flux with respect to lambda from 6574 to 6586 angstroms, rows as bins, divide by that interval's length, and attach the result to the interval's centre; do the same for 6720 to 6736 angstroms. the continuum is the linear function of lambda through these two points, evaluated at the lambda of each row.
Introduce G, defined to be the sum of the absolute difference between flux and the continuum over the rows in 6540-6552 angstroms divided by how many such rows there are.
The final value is 15.8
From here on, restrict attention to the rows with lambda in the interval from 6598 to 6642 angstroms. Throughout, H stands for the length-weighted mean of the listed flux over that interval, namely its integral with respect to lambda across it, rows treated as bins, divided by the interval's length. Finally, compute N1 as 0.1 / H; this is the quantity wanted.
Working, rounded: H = 24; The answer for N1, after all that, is 0.0041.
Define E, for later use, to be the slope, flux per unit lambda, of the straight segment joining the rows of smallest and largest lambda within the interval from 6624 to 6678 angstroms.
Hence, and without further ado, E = 0.01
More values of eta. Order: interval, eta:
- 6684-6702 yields 22.9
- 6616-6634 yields 24.7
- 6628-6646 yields 26.1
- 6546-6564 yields 75.6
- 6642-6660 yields 24.4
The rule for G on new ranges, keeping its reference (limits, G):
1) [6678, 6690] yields 11.2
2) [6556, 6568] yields 46.5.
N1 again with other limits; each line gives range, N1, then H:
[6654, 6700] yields 0.0042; 24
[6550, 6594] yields 0.0020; 49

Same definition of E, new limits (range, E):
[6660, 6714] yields 0.15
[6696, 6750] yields 0.08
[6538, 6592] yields 0.07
